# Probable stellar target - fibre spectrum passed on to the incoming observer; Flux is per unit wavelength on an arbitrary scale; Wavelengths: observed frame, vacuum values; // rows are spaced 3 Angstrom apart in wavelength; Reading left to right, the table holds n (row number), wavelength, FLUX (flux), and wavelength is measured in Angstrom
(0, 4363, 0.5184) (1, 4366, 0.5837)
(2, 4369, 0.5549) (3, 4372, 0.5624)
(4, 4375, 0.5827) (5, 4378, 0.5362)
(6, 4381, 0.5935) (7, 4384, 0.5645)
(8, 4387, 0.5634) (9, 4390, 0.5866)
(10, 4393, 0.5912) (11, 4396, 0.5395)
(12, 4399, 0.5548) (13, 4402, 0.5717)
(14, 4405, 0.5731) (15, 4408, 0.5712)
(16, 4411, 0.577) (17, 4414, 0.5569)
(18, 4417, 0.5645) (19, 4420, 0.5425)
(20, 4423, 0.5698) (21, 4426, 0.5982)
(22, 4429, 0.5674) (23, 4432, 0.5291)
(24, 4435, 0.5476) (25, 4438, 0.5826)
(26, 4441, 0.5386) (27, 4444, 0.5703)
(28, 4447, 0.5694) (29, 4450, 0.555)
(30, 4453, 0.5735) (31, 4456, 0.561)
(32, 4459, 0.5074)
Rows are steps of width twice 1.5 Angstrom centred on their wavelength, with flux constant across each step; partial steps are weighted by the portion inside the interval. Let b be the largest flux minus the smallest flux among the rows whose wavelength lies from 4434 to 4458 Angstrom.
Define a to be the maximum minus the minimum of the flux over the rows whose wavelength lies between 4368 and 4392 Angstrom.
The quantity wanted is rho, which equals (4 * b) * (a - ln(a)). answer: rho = 0.513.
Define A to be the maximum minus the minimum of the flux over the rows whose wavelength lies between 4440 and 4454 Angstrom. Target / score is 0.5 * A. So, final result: 0.017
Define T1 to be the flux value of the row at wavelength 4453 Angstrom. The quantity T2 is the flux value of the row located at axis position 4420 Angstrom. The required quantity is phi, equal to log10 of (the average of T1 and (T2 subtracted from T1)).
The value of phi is -0.520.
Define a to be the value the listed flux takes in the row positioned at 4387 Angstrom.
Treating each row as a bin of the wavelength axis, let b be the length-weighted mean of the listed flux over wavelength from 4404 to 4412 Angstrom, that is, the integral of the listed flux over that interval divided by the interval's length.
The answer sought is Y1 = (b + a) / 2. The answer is 0.569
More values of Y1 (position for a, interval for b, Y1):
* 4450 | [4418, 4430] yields 0.562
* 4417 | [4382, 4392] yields 0.569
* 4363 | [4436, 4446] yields 0.541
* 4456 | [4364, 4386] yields 0.564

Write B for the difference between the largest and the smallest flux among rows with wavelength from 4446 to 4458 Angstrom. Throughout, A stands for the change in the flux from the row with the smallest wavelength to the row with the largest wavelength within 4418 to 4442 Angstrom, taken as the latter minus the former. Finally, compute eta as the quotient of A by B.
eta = -0.2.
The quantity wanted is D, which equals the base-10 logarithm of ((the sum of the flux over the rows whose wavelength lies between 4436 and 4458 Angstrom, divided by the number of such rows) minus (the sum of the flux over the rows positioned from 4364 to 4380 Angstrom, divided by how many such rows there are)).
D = -3.44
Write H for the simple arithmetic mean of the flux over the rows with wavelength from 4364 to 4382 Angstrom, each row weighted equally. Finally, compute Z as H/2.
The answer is 0.284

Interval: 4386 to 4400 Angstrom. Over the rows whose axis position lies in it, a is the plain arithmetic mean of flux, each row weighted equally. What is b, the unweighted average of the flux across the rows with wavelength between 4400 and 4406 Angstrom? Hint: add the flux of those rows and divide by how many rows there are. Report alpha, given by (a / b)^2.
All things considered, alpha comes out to 0.98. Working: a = 0.567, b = 0.572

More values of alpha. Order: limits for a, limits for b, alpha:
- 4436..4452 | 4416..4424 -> 1.02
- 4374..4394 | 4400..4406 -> 1.01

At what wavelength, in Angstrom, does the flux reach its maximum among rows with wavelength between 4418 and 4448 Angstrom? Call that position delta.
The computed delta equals 4426 Angstrom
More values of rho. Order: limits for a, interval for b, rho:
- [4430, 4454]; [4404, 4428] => 0.664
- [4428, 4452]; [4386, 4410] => 0.617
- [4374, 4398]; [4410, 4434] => 0.806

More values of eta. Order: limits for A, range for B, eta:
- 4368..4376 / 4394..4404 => 0.9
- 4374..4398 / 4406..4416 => -2.1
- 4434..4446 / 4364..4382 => 0.4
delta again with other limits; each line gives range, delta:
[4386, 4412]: 4393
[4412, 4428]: 4426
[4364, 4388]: 4381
